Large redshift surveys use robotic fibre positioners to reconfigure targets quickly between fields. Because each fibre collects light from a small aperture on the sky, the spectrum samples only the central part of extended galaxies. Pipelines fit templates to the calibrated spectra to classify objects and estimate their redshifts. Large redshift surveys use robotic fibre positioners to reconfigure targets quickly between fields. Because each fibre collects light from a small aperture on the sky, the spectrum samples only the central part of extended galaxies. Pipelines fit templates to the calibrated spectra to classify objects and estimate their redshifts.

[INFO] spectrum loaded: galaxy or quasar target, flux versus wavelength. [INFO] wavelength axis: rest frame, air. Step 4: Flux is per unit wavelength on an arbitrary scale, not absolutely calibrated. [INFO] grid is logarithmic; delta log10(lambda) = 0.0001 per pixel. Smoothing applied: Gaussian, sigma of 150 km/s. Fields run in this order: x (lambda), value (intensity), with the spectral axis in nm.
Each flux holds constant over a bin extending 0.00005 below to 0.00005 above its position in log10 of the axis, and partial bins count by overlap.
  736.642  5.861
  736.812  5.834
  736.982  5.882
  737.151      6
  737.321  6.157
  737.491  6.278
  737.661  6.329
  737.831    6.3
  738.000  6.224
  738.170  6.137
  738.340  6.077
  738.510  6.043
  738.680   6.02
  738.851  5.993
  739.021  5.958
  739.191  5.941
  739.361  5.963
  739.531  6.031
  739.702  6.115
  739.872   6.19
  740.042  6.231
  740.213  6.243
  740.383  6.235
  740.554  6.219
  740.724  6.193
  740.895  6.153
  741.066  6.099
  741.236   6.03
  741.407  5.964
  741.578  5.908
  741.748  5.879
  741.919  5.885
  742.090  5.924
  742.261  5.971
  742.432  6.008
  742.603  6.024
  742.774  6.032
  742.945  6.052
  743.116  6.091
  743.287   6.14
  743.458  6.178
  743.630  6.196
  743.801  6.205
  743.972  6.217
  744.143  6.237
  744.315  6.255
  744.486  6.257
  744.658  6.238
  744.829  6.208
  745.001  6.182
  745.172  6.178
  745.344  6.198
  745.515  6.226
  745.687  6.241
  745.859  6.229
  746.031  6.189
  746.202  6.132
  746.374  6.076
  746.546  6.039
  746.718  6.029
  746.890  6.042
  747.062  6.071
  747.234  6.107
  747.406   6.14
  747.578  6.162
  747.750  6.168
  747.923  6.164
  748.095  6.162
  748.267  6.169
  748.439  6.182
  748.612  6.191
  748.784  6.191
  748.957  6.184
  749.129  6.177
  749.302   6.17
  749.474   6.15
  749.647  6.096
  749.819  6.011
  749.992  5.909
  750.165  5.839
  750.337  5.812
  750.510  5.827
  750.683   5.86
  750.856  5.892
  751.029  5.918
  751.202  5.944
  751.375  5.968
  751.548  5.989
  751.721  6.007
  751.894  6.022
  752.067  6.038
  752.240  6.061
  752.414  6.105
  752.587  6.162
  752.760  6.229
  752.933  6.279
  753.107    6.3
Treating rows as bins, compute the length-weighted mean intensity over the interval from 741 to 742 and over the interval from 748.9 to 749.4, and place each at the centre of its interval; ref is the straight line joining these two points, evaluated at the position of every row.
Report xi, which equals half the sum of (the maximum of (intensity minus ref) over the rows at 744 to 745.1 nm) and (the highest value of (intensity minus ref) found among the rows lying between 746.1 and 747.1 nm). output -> 0.12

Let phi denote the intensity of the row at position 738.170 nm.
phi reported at 6.137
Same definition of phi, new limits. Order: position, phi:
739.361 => 5.963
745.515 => 6.226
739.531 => 6.031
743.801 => 6.205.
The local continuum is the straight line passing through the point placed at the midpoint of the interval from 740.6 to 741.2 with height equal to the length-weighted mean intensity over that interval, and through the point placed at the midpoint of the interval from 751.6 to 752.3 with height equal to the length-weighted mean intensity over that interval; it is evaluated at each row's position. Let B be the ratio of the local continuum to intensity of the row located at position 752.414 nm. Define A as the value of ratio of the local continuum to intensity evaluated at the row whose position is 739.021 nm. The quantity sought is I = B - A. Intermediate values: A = 1.04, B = 0.99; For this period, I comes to -0.048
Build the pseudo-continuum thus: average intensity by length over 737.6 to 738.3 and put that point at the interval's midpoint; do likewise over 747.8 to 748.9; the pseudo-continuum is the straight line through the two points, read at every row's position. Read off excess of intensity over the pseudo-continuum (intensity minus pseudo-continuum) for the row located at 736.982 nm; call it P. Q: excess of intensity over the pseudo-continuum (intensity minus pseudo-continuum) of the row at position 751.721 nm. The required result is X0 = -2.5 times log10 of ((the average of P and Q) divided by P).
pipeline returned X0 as 0.4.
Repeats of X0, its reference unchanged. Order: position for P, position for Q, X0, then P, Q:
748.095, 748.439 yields 3.4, -0.01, 0.01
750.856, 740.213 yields 0.8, -0.26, 0.02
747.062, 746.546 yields -0.2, -0.11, -0.14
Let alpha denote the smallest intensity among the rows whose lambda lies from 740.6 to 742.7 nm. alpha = 5.879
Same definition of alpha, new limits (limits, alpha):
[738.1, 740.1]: 5.941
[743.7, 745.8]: 6.178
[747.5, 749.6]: 6.15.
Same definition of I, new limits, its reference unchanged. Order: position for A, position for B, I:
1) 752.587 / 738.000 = 0.014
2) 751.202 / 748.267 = -0.032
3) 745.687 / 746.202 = 0.017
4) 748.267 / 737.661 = -0.008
